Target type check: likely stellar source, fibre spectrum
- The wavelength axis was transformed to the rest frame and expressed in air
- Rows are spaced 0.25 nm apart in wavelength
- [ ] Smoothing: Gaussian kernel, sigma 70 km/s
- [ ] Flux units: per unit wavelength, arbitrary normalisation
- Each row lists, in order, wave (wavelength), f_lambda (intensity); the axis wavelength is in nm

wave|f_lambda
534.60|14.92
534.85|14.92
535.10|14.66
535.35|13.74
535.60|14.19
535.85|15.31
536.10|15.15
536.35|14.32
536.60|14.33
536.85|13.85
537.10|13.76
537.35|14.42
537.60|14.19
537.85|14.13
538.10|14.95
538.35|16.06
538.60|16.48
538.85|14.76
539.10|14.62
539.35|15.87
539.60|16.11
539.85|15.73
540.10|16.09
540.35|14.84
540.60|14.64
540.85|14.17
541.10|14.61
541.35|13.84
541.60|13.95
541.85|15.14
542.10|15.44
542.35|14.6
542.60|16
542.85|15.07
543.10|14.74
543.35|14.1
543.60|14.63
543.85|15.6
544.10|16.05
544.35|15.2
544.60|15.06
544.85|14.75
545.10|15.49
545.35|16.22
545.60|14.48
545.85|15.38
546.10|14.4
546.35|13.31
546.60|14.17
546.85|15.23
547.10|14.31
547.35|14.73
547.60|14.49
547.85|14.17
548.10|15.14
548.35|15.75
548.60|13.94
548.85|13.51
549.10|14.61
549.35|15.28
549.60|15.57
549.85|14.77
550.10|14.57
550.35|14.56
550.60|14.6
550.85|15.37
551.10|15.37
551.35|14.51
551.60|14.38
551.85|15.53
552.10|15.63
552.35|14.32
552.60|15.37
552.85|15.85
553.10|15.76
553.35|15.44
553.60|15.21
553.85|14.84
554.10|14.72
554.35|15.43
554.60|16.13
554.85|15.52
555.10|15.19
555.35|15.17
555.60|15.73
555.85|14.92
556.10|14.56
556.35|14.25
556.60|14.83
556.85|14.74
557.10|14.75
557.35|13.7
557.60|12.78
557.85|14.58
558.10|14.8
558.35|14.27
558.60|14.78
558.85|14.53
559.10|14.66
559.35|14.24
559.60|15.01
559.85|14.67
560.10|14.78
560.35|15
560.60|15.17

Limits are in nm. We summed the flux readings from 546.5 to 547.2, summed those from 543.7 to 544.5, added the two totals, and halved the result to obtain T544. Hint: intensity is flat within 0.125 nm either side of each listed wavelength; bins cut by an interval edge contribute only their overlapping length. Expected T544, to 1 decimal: 45.3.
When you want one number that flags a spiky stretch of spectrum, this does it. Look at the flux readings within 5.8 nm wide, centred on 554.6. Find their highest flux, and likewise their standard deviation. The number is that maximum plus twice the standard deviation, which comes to 17.3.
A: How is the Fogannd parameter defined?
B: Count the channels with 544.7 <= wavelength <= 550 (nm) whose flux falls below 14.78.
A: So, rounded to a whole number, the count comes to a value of 13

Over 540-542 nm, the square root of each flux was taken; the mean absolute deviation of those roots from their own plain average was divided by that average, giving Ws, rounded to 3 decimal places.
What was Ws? 0.018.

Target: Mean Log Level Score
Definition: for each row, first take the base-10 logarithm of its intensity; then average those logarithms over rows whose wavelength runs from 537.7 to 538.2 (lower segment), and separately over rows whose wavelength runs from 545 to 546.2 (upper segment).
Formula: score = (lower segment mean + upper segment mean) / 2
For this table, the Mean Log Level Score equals 1.17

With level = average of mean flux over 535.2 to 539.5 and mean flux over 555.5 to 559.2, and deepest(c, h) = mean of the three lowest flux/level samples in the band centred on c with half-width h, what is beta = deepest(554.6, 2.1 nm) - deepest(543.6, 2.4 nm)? 0.037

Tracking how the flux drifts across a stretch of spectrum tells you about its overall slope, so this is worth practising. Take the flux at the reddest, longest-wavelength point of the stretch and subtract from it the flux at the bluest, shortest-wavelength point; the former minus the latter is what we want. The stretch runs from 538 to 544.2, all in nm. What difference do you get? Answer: 1.1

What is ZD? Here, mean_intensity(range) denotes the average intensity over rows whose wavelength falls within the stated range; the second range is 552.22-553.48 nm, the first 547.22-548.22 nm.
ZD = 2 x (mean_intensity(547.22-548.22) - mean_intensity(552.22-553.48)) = -1.4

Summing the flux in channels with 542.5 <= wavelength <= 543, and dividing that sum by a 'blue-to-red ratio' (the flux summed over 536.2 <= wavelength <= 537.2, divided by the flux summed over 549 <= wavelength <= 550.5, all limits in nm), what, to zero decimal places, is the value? 49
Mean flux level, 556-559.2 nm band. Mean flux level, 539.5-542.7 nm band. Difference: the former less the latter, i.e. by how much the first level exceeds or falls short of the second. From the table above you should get -0.6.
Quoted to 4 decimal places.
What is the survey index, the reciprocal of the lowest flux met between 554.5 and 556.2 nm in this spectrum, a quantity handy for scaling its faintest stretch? 0.0687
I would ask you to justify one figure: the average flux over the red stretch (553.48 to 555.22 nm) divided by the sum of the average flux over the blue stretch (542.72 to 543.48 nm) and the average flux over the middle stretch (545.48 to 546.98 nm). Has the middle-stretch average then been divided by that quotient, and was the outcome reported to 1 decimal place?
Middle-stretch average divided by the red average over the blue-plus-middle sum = 27.6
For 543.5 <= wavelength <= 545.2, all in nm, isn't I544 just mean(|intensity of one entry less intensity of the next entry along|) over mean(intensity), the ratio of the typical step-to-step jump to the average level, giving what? 0.038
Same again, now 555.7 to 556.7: 0.028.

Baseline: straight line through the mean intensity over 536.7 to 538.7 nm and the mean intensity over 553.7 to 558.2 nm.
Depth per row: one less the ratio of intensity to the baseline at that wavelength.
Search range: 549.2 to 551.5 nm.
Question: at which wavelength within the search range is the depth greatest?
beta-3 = 551.35 nm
